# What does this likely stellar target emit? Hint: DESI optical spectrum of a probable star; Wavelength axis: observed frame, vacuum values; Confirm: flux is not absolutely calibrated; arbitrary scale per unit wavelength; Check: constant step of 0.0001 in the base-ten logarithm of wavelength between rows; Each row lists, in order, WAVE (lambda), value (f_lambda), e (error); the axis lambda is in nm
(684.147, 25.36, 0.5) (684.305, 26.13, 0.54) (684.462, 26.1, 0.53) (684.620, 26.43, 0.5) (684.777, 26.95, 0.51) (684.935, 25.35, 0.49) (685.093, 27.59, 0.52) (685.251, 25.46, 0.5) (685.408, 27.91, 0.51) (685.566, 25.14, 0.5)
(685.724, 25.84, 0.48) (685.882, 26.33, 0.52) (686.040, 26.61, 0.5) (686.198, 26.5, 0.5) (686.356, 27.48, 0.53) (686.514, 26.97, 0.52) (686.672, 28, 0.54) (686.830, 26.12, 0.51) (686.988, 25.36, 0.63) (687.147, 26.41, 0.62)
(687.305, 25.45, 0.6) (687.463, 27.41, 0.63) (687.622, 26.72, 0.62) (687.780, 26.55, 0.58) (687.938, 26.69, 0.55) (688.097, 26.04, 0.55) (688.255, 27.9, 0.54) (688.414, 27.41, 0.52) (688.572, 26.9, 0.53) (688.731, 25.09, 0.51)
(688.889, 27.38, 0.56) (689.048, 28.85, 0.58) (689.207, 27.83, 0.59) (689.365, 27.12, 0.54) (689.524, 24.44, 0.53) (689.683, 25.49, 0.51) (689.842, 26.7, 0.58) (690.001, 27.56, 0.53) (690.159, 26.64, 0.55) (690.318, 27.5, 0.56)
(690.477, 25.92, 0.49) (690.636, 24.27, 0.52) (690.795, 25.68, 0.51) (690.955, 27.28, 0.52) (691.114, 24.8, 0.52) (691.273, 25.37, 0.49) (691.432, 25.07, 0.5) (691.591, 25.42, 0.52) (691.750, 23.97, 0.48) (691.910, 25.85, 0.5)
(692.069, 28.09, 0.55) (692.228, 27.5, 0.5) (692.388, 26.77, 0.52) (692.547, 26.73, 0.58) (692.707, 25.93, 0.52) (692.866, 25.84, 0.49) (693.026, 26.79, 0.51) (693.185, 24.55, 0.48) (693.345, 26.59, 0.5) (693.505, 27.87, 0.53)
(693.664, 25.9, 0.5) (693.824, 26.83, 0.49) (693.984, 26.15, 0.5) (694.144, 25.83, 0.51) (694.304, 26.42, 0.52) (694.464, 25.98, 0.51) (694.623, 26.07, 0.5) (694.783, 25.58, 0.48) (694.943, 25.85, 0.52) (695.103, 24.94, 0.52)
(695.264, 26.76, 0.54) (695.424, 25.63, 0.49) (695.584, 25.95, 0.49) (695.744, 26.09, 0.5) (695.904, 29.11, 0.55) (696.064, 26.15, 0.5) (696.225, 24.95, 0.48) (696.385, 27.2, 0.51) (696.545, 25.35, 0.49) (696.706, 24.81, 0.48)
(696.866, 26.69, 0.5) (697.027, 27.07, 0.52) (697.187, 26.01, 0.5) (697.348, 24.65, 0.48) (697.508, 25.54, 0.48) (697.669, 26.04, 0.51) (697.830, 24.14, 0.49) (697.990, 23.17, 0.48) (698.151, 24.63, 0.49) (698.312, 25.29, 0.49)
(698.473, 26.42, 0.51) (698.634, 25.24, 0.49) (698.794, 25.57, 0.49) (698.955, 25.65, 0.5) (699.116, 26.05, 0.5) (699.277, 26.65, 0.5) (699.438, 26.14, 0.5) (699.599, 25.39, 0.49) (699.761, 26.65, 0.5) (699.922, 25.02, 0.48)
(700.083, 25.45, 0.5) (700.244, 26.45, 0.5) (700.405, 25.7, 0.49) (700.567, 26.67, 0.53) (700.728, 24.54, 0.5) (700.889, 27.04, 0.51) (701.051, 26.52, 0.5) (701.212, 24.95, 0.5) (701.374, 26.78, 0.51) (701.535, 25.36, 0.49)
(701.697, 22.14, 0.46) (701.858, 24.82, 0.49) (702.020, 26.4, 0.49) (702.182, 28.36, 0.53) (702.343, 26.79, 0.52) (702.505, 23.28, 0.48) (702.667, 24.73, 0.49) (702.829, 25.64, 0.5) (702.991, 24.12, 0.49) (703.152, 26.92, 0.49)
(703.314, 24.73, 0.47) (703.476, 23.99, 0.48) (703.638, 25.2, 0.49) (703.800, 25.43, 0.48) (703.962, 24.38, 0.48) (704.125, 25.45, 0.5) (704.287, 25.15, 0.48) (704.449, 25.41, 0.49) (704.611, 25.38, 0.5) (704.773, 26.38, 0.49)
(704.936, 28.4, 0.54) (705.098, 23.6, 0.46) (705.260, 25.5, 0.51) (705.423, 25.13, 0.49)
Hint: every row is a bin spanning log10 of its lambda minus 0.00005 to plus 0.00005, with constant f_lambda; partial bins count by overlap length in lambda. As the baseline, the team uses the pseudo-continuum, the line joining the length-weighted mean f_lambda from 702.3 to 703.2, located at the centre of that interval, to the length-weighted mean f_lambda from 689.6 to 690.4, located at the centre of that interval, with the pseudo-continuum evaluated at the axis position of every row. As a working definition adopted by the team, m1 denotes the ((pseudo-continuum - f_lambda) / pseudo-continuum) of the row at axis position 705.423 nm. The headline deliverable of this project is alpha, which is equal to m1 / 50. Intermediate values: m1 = -0.01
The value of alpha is -0.0003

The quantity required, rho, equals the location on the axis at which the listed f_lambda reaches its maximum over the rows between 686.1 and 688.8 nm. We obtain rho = 686.672 nm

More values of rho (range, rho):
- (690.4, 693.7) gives 692.069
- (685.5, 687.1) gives 686.672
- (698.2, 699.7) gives 699.277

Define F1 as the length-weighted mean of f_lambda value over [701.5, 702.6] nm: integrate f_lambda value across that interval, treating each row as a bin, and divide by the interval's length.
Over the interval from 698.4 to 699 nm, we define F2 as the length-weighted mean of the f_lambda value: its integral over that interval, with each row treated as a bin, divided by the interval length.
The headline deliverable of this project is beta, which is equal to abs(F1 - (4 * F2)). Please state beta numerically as 77.7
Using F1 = 25.3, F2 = 25.7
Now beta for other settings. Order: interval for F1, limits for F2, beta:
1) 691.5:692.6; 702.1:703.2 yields 76.3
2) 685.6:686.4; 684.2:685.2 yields 79.0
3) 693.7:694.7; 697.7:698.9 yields 73.8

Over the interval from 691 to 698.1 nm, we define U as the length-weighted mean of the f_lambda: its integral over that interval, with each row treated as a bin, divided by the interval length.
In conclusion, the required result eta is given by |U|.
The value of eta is 26.0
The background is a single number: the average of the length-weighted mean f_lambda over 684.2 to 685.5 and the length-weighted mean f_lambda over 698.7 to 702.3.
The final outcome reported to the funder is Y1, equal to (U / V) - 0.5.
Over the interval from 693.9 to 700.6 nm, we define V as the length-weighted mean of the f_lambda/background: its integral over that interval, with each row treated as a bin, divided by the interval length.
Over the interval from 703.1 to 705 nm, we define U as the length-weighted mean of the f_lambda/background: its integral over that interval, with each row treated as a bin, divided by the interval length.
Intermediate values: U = 0.98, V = 0.99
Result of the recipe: 0.49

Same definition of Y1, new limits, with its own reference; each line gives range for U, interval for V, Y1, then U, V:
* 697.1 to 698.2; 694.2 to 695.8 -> 0.46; 0.95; 0.99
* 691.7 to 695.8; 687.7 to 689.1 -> 0.47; 1.00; 1.03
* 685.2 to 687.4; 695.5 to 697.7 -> 0.51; 1.01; 1.00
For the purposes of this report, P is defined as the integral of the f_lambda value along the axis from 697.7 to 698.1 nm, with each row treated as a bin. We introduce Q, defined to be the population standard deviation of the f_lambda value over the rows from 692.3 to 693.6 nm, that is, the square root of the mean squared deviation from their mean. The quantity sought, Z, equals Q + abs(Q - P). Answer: 10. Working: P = 10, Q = 0.90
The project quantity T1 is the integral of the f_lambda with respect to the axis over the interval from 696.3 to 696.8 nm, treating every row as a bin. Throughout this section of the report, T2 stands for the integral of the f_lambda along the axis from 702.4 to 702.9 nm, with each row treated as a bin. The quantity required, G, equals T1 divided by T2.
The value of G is 1.05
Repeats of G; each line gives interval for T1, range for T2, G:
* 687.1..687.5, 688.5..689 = 0.79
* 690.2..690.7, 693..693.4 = 1.26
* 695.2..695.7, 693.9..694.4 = 1.00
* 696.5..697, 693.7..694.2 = 0.98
